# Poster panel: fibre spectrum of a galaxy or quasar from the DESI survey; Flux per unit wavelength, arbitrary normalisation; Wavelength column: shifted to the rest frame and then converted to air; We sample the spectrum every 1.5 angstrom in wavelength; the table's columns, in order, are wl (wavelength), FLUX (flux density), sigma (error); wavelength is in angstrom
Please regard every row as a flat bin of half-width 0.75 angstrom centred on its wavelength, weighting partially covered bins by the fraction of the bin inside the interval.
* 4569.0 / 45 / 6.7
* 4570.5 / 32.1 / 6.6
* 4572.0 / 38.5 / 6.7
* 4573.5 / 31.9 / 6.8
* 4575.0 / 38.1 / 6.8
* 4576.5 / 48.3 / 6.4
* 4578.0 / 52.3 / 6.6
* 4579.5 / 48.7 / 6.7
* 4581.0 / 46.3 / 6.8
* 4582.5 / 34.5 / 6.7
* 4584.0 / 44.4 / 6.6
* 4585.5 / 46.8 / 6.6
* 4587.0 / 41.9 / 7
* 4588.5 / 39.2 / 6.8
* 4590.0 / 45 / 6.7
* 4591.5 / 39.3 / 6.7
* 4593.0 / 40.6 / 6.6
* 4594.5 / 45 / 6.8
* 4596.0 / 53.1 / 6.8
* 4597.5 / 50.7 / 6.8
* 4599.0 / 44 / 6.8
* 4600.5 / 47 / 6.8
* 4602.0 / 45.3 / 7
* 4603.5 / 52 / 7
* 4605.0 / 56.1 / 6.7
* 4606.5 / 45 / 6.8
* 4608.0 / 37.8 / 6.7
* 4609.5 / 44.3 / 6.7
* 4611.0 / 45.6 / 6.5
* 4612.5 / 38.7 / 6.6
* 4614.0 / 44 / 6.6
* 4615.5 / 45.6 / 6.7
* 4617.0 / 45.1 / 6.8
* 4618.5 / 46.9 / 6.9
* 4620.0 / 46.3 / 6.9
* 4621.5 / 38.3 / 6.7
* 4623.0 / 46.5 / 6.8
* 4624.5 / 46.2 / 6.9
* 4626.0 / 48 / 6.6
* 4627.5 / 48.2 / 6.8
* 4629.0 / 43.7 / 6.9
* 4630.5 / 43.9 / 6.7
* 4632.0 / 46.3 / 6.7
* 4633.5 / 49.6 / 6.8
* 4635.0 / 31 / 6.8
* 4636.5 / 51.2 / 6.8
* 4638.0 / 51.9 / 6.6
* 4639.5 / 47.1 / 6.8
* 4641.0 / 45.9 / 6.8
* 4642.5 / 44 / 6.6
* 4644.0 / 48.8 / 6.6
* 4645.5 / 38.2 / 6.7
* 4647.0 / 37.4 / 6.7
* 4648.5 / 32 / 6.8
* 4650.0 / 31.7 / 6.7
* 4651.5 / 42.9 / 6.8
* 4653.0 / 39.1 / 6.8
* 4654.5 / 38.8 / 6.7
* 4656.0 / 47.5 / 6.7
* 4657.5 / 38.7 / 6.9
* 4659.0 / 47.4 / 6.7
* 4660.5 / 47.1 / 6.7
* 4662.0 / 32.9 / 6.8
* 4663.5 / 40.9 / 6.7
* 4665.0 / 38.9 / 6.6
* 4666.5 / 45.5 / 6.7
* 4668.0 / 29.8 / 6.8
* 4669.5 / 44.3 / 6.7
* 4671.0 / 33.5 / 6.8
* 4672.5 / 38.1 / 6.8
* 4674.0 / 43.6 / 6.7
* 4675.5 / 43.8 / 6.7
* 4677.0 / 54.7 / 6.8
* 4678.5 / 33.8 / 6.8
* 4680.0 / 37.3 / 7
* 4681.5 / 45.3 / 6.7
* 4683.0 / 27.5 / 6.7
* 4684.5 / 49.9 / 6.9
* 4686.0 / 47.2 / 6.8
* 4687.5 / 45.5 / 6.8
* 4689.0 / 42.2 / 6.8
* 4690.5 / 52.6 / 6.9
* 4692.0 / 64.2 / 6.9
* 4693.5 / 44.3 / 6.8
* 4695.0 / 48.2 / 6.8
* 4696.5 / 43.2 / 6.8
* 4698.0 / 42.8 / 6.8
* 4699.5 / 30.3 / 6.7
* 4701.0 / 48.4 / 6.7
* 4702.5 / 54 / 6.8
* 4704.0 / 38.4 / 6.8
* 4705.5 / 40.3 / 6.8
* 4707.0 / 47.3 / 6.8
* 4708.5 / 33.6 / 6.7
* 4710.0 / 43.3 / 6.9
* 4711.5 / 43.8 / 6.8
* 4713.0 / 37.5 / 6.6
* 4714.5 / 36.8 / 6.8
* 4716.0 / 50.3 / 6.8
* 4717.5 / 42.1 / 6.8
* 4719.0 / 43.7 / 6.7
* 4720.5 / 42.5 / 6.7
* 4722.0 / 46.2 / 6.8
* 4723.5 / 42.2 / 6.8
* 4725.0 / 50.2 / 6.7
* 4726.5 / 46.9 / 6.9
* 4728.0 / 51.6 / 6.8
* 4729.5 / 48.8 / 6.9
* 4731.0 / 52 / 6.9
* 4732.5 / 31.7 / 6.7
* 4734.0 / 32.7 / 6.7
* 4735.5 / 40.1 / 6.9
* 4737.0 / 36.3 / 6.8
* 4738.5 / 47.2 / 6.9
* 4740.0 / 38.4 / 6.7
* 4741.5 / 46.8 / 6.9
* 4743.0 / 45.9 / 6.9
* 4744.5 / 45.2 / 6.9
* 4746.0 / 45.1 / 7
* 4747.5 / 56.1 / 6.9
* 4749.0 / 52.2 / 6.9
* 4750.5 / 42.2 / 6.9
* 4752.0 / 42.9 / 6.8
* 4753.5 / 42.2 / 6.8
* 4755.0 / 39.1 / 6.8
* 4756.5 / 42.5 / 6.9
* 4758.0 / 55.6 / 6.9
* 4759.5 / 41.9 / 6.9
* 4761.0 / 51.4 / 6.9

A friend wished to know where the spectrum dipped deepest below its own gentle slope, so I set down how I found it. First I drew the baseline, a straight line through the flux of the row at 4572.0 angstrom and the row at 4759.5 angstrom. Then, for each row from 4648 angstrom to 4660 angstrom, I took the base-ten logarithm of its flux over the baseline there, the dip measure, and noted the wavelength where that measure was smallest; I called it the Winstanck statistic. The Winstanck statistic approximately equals 4650.0 angstrom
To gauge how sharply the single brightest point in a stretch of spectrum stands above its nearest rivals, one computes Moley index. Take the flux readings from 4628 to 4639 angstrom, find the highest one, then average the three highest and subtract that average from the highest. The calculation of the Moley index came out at 1.0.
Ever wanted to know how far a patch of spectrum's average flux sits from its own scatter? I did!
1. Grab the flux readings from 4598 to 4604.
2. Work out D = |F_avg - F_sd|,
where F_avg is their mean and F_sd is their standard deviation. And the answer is 44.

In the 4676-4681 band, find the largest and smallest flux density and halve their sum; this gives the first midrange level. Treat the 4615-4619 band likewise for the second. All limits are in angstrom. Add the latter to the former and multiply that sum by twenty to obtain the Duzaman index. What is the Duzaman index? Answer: 1805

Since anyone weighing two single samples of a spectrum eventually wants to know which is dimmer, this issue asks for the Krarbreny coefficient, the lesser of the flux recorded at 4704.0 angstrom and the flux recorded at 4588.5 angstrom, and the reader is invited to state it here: 38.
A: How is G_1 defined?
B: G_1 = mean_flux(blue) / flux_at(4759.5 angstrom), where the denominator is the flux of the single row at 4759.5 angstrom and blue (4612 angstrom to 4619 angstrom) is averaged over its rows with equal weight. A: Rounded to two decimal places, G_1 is 1.05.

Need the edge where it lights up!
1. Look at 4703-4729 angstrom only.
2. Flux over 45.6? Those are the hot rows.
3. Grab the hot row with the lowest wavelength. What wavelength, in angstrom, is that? 4707.0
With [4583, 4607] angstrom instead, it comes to 4585.5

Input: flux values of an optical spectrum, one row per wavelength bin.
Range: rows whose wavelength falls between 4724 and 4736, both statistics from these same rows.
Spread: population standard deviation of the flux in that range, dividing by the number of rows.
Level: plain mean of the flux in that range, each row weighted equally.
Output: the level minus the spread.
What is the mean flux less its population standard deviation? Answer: 36.5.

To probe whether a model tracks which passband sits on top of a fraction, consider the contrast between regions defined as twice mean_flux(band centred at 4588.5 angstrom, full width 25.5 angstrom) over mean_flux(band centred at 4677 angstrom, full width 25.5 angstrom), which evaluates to 2.19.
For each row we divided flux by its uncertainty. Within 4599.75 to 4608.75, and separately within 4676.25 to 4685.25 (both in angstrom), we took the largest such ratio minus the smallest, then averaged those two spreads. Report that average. 3.3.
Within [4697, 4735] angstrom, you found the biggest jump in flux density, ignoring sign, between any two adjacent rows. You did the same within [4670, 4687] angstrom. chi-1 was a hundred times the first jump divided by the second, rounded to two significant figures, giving 91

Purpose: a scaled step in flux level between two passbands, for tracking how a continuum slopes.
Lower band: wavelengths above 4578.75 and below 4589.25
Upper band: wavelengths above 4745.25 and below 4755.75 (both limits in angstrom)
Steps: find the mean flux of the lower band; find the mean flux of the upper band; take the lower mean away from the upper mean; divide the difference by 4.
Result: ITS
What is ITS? 0.6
